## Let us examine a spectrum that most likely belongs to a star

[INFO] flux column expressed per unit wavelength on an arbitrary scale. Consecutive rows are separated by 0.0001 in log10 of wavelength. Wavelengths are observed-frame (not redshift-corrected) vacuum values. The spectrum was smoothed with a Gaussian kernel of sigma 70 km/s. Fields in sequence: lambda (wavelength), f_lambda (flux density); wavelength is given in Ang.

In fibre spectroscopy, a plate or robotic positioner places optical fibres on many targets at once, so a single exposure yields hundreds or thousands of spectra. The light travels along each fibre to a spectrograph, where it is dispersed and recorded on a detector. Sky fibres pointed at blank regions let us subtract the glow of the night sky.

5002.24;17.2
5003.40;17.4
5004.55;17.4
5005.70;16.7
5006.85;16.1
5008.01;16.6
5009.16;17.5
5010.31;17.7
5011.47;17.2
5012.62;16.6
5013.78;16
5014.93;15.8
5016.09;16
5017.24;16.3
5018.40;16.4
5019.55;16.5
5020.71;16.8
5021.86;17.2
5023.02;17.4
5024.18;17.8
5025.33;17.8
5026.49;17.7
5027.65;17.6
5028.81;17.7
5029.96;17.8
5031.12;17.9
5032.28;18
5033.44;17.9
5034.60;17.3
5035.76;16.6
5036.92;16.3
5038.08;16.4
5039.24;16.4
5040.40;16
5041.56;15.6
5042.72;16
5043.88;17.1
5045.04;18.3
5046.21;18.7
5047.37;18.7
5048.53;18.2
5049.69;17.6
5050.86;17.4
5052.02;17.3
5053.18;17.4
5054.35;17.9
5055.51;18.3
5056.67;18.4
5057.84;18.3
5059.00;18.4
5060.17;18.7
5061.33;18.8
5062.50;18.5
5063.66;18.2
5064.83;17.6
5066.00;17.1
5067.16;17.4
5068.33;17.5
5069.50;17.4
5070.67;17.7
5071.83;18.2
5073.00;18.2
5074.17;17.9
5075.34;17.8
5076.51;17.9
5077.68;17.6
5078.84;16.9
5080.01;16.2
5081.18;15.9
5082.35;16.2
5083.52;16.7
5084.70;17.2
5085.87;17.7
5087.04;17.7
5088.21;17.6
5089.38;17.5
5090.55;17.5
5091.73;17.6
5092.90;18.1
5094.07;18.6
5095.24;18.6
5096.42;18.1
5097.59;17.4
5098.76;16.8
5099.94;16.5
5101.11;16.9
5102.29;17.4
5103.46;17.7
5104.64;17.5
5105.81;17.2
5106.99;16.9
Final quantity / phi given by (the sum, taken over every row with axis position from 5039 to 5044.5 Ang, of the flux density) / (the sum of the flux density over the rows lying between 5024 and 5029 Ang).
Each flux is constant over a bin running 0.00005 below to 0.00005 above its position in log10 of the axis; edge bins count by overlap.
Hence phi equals 0.92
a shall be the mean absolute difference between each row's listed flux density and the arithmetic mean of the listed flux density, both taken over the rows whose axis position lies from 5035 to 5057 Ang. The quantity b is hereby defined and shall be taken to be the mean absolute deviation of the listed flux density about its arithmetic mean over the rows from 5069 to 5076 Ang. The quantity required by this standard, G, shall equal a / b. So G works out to 3.6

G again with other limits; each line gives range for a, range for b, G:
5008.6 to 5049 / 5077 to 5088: 1.3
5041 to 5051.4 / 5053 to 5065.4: 2.7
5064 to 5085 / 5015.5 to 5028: 0.9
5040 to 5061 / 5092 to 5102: 1.1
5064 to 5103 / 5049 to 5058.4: 1.2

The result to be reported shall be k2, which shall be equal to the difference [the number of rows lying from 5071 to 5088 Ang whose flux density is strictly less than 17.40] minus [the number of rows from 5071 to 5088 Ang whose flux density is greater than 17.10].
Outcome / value -3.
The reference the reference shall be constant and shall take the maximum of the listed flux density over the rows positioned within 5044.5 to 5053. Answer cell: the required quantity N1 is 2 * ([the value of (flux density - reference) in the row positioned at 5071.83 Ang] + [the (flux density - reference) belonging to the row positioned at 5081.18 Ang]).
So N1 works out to -6.6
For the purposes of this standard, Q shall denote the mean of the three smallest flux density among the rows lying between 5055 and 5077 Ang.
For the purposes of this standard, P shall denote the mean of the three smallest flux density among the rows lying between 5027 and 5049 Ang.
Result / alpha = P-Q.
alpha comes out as -1.43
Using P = 15.9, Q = 17.3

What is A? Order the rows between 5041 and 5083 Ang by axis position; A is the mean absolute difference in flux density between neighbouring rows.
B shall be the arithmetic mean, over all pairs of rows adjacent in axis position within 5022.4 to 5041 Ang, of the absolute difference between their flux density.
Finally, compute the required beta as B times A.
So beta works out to 0.07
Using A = 0.34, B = 0.21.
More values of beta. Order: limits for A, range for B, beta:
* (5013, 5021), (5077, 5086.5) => 0.10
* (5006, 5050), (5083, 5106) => 0.11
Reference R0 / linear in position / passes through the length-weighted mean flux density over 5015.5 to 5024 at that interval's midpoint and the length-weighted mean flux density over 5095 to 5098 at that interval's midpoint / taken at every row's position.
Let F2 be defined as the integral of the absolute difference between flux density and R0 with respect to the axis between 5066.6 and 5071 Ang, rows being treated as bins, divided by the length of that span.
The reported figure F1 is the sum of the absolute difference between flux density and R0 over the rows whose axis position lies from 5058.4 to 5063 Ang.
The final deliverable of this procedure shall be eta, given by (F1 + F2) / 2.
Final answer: 2.5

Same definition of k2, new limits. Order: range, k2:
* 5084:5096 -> -9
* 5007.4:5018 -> 4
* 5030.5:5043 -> 4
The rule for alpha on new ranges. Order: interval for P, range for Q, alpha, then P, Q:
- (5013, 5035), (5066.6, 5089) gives -0.17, 15.9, 16.1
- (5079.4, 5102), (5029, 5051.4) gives 0.23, 16.1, 15.9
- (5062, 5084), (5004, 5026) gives 0.17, 16.1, 15.9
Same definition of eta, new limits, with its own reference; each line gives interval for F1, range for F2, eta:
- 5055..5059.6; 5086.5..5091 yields 2.2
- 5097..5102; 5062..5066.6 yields 2.6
